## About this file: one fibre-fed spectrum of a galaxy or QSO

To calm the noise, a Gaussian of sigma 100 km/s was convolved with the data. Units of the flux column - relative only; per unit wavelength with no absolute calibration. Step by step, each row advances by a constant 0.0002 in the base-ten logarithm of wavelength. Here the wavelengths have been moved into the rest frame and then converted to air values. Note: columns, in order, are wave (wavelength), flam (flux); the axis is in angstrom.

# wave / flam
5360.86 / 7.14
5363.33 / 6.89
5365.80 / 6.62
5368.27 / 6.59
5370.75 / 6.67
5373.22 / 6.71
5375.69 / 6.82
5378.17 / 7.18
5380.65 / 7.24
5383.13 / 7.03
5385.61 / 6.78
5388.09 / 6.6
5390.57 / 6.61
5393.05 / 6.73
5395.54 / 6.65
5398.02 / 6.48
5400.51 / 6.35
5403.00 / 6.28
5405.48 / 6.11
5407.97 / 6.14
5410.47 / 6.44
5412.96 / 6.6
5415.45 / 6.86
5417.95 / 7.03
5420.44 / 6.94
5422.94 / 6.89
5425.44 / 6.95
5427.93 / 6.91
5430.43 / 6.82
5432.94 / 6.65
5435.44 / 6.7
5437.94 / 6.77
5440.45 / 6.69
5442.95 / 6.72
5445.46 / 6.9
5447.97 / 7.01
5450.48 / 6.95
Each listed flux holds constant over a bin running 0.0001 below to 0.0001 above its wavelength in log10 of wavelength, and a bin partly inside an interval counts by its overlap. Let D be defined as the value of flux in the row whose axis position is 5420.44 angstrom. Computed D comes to 6.94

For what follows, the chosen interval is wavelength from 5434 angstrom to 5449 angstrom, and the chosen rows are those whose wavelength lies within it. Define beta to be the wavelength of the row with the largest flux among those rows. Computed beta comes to 5447.97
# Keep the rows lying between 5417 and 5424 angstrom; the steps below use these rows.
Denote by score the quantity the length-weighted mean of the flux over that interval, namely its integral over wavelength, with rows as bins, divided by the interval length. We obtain 7.0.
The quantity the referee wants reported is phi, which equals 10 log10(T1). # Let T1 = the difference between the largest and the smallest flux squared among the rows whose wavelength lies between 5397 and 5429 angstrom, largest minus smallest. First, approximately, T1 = 12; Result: 10.8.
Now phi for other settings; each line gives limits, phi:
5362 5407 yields 11.8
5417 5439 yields 7.2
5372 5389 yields 9.5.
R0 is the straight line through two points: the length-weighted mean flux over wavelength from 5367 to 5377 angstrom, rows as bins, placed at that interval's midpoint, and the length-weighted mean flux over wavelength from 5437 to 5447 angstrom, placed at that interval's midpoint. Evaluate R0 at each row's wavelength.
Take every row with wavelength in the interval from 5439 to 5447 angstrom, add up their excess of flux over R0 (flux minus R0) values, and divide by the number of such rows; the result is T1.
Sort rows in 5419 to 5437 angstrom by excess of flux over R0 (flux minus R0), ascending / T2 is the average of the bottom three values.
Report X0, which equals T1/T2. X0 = 0.13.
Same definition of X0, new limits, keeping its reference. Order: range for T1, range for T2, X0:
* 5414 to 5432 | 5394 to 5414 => -0.29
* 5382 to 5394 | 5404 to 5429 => -0.06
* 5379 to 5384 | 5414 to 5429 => 3.18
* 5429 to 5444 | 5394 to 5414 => 0.08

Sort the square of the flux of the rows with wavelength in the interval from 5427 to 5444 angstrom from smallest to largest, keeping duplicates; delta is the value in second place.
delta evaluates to 44.8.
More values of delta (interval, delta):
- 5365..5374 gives 43.8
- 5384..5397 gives 43.7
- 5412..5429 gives 47.1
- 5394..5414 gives 37.7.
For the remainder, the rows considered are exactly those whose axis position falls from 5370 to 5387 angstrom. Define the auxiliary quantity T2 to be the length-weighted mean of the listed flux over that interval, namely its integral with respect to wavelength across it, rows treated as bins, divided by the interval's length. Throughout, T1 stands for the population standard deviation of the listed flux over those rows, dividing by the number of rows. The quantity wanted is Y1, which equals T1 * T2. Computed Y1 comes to 1.48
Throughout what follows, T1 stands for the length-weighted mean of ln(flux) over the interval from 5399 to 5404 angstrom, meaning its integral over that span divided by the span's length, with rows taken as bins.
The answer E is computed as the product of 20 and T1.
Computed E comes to 36.8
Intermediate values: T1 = 1.84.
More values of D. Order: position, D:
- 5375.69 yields 6.82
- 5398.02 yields 6.48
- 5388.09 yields 6.6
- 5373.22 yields 6.71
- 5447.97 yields 7.01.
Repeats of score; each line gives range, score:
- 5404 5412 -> 6.2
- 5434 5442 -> 6.7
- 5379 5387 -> 7.0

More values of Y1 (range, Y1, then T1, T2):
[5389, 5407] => 1.33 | 0.21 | 6.46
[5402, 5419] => 2.13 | 0.33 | 6.49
